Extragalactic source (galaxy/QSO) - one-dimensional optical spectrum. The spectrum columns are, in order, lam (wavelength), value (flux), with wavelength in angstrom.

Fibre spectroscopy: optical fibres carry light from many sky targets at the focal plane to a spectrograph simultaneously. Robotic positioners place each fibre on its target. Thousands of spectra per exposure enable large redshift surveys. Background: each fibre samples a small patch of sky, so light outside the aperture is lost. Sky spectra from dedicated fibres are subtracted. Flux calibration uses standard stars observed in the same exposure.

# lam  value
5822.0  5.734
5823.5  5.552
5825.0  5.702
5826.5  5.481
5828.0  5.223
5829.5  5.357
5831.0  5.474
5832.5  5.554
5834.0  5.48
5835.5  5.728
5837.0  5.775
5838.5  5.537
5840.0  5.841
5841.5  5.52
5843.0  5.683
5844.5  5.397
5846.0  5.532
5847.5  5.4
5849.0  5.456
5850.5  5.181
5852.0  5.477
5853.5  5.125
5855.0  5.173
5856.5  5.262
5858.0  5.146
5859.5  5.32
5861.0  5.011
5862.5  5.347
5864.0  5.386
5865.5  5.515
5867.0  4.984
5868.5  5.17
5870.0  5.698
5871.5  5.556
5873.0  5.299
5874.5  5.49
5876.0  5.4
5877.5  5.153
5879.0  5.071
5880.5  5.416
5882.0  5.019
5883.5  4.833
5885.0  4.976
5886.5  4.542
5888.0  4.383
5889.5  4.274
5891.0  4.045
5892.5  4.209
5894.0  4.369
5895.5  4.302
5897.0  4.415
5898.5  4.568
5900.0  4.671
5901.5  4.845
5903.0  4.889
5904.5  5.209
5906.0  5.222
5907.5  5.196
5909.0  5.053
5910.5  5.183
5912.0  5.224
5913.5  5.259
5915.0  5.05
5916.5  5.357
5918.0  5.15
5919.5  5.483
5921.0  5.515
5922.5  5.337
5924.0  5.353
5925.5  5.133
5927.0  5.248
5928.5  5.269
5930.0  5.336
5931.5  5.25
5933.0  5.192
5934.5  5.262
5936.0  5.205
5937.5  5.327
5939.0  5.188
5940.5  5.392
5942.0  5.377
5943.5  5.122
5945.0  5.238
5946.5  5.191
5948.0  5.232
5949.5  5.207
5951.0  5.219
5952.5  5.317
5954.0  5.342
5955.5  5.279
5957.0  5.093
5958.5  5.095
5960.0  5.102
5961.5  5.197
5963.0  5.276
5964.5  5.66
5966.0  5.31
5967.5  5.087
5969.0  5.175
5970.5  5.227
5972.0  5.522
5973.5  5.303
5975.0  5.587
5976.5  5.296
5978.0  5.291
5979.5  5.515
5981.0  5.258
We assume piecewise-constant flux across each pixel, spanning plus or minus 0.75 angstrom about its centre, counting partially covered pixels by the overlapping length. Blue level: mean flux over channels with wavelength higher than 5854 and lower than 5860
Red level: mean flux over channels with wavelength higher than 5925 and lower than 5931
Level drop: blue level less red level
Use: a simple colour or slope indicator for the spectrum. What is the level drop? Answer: 0.0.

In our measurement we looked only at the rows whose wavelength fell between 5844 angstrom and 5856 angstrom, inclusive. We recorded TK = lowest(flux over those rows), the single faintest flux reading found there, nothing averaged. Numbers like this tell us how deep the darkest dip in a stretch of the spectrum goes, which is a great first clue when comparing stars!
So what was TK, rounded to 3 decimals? 5.125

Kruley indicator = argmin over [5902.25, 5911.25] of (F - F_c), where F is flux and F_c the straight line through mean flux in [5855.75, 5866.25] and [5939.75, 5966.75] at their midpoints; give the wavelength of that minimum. 5903.0 angstrom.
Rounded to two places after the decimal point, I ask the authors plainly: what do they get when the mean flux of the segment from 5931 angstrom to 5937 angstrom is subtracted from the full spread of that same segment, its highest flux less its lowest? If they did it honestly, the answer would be -5.16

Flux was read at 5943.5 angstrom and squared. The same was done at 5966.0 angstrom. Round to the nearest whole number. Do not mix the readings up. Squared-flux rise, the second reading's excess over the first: 2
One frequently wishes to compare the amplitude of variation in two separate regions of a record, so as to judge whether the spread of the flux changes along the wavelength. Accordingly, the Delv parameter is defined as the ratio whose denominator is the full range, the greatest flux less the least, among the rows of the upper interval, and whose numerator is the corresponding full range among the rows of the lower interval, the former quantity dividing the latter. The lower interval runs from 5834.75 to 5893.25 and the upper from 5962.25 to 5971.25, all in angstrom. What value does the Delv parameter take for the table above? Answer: 3.1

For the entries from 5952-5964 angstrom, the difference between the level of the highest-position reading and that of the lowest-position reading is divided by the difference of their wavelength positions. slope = -0.004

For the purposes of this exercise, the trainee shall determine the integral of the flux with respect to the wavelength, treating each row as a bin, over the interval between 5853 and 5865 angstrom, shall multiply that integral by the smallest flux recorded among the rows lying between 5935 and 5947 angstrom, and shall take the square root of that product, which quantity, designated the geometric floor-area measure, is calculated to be 17.9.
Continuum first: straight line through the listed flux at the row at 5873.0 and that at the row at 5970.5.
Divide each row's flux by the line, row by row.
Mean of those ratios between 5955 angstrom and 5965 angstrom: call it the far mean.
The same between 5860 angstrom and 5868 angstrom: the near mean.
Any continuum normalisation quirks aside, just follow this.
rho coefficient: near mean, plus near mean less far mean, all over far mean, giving 0.98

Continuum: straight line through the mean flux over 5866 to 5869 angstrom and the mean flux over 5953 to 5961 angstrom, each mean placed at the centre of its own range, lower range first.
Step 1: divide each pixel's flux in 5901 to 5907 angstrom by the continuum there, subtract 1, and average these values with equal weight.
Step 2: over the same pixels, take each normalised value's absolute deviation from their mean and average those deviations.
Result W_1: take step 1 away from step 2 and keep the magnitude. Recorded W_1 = 0.05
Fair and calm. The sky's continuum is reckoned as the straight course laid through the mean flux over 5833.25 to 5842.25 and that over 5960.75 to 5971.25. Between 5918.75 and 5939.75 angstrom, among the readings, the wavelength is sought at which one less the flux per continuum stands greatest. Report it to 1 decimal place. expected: 5925.5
